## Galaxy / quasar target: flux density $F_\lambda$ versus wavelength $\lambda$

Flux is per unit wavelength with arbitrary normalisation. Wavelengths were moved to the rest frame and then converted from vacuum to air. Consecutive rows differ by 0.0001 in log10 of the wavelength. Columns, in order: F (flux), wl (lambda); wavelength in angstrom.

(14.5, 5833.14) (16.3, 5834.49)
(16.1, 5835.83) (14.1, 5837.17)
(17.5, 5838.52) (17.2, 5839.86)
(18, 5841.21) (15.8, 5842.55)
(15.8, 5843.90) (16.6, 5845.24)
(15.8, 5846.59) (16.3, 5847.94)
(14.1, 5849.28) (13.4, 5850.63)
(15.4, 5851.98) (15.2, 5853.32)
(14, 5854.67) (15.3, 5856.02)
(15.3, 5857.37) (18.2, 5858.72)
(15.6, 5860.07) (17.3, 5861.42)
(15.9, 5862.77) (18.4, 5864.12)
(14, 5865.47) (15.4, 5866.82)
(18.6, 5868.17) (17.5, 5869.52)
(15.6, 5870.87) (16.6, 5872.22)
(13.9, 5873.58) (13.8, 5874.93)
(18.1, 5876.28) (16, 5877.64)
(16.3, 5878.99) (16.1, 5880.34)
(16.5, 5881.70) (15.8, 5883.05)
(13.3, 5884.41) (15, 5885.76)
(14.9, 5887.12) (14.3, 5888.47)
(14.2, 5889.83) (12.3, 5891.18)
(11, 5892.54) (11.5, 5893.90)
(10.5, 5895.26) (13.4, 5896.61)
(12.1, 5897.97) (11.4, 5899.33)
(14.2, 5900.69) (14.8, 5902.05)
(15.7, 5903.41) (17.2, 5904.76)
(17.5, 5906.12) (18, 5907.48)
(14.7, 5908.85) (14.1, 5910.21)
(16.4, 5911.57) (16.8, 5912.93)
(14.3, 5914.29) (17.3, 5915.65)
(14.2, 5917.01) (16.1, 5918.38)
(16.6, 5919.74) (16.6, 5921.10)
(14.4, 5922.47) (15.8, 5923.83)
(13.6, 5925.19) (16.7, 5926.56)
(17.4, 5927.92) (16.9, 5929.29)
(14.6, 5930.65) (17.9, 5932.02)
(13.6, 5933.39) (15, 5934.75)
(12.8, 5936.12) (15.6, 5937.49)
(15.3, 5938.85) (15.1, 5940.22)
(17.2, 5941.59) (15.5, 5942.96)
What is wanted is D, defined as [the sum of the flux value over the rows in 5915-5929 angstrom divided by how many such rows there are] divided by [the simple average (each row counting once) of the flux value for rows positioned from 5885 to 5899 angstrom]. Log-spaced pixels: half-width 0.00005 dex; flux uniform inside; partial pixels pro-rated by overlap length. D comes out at 1.23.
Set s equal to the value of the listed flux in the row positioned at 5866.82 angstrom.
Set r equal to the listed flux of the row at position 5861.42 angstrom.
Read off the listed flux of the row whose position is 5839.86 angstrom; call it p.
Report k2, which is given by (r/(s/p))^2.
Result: 373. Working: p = 17.2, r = 17.3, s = 15.4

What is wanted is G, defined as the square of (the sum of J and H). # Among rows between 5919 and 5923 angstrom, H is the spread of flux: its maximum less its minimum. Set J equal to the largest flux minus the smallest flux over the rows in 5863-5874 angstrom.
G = 48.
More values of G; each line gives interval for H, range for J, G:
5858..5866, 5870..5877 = 76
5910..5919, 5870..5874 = 35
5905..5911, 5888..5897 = 59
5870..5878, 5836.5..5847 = 67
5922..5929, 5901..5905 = 38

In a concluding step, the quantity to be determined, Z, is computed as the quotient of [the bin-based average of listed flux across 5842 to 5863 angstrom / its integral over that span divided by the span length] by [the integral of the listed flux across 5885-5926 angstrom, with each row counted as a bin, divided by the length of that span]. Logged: 1.07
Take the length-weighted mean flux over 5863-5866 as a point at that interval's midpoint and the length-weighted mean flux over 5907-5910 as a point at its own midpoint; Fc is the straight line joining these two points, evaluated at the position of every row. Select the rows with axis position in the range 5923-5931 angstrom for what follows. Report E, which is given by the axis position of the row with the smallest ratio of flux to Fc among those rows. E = 5925.19 angstrom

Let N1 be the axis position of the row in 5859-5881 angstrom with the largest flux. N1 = 5868.17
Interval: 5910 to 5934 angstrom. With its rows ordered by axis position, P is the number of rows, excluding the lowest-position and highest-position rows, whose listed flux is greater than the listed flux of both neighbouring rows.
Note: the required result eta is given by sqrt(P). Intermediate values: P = 5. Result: 2.24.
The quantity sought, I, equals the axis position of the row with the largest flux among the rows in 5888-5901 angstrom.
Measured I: 5888.47 angstrom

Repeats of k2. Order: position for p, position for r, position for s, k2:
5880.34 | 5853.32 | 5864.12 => 177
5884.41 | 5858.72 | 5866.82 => 247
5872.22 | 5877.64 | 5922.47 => 340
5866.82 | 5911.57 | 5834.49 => 240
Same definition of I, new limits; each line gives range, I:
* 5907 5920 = 5907.48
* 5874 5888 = 5876.28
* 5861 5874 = 5868.17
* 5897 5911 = 5907.48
